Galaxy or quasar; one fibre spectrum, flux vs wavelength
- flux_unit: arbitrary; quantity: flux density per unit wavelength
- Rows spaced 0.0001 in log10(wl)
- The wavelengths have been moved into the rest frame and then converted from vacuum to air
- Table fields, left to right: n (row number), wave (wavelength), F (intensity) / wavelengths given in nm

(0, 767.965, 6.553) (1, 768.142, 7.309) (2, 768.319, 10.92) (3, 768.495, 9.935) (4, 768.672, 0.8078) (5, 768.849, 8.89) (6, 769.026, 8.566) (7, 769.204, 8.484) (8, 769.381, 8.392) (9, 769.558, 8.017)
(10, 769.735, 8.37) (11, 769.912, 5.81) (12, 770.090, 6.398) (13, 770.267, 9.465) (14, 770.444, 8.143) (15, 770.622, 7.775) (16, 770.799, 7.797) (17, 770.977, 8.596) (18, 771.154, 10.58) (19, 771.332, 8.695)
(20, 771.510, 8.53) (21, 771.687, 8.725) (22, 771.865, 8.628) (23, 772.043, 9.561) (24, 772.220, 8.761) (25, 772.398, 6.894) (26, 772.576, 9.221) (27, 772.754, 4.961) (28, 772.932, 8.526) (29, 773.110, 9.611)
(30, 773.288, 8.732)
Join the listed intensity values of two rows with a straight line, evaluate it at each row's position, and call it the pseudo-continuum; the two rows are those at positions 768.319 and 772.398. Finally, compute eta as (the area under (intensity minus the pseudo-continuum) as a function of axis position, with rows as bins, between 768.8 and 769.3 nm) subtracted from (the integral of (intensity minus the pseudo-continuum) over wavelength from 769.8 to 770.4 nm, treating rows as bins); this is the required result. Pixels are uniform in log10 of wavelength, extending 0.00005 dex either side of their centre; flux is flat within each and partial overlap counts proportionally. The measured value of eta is 0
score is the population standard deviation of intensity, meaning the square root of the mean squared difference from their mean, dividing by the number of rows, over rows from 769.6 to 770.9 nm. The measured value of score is 1.1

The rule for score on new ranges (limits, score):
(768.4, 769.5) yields 3.0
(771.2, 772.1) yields 0.4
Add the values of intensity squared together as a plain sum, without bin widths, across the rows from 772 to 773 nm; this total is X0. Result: 398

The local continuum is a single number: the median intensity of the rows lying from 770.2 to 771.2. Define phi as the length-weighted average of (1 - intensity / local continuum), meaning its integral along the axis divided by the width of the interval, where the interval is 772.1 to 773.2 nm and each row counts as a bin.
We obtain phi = 0.04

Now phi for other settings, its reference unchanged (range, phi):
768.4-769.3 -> 0.12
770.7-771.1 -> 0.00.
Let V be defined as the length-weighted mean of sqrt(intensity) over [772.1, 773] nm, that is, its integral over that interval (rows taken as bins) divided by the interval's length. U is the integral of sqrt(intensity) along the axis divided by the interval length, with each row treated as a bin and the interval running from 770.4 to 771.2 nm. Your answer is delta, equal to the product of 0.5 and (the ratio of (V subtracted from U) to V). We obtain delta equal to 0.027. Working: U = 2.91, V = 2.76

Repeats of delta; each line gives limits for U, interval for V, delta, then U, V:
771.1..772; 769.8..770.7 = 0.048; 3.00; 2.73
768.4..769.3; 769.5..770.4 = -0.031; 2.58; 2.75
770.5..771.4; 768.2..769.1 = 0.054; 2.94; 2.65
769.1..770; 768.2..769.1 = 0.026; 2.79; 2.65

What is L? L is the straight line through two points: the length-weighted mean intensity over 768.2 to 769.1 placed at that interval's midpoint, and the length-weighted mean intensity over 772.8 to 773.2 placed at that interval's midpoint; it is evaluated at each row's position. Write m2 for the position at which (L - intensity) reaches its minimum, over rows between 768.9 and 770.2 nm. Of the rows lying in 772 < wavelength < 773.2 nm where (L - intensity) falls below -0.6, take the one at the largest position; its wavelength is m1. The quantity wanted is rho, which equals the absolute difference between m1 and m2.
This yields 4.08 nm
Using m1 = 773.110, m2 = 769.026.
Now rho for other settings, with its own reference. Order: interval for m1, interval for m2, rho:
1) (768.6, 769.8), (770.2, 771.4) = 2.13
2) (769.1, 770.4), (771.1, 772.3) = 0.89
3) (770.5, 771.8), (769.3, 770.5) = 0.89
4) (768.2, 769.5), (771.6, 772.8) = 3.02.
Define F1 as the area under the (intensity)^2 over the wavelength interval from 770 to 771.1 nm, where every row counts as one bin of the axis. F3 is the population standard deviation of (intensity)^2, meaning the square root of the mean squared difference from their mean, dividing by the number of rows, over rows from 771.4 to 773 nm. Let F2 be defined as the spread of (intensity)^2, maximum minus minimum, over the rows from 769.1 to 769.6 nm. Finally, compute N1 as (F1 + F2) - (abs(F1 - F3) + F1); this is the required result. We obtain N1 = -46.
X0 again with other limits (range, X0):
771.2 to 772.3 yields 467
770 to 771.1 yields 392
